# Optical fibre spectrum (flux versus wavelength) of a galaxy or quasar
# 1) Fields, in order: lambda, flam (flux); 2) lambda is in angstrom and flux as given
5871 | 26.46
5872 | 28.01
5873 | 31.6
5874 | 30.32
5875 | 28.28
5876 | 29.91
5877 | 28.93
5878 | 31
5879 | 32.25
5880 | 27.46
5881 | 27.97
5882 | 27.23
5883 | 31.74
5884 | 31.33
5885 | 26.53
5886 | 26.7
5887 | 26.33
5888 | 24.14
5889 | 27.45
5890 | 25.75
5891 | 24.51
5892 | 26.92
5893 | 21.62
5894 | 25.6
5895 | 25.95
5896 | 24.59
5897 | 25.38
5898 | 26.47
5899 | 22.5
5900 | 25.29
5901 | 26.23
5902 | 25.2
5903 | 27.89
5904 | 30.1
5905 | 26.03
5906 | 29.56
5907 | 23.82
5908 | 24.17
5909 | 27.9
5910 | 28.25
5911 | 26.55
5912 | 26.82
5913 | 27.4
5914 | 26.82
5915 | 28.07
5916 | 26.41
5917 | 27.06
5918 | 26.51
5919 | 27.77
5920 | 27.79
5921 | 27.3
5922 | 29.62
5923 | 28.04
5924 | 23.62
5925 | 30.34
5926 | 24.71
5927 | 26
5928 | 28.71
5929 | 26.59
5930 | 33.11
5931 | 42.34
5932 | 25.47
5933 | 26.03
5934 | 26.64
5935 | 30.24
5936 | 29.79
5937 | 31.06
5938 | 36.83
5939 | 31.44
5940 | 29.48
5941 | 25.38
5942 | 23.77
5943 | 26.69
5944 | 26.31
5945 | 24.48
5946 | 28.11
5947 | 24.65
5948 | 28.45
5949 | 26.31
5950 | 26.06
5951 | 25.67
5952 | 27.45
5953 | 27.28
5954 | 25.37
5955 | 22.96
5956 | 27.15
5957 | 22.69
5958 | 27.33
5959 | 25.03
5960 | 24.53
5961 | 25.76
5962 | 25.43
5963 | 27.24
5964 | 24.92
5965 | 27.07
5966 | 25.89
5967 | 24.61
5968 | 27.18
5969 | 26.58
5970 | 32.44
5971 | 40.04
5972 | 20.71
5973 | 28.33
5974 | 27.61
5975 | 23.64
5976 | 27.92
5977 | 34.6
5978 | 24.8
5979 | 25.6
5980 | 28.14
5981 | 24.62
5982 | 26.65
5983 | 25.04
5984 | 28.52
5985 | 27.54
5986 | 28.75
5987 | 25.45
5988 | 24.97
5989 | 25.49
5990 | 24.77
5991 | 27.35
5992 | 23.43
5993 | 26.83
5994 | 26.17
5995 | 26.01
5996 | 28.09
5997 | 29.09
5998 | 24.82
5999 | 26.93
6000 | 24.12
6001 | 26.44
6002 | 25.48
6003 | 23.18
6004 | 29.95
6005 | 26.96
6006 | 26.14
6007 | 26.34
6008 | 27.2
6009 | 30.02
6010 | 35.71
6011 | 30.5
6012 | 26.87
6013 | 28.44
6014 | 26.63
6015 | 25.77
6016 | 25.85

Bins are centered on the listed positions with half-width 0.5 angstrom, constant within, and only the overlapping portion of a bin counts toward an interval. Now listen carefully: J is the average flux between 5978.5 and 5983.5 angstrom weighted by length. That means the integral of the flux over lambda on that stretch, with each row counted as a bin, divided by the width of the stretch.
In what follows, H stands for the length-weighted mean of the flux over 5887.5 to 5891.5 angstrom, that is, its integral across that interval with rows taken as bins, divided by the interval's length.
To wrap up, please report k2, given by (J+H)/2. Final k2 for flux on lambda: 25.7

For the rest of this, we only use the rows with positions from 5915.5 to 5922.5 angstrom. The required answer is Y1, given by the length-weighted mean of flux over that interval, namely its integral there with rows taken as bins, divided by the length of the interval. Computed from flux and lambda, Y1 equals 27.5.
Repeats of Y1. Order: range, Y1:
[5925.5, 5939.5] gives 29.9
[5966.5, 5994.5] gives 27.1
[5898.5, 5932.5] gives 27.5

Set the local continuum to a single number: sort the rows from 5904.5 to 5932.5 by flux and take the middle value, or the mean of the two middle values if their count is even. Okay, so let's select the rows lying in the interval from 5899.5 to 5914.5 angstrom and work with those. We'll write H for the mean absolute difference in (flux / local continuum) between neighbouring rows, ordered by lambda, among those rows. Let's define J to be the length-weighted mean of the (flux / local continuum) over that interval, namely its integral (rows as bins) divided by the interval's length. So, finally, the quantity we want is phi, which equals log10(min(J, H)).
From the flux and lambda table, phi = -1.14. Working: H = 0.073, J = 0.99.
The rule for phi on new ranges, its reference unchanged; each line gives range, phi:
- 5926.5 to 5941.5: -0.79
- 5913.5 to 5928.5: -1.10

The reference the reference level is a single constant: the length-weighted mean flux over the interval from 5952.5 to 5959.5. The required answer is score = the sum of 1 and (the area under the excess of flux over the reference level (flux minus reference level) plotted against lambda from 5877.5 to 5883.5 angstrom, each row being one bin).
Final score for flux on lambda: 26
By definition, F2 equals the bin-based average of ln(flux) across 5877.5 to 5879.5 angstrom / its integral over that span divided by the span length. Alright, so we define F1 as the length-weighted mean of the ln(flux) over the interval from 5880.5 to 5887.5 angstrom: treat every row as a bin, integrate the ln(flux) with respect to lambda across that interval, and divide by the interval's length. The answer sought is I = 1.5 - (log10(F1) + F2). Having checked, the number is -2.48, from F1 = 3.34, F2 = 3.45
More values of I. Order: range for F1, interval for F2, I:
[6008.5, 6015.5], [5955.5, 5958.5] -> -2.27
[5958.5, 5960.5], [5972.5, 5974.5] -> -2.34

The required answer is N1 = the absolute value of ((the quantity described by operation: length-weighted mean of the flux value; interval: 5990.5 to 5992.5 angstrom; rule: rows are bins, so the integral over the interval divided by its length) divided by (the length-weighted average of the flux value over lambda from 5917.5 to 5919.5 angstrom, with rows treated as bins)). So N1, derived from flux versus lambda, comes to 0.94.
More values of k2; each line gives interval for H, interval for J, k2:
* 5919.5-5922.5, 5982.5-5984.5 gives 27.5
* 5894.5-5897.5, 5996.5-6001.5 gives 25.8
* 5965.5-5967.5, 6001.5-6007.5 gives 25.8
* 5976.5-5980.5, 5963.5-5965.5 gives 27.1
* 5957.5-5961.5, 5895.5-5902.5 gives 25.4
